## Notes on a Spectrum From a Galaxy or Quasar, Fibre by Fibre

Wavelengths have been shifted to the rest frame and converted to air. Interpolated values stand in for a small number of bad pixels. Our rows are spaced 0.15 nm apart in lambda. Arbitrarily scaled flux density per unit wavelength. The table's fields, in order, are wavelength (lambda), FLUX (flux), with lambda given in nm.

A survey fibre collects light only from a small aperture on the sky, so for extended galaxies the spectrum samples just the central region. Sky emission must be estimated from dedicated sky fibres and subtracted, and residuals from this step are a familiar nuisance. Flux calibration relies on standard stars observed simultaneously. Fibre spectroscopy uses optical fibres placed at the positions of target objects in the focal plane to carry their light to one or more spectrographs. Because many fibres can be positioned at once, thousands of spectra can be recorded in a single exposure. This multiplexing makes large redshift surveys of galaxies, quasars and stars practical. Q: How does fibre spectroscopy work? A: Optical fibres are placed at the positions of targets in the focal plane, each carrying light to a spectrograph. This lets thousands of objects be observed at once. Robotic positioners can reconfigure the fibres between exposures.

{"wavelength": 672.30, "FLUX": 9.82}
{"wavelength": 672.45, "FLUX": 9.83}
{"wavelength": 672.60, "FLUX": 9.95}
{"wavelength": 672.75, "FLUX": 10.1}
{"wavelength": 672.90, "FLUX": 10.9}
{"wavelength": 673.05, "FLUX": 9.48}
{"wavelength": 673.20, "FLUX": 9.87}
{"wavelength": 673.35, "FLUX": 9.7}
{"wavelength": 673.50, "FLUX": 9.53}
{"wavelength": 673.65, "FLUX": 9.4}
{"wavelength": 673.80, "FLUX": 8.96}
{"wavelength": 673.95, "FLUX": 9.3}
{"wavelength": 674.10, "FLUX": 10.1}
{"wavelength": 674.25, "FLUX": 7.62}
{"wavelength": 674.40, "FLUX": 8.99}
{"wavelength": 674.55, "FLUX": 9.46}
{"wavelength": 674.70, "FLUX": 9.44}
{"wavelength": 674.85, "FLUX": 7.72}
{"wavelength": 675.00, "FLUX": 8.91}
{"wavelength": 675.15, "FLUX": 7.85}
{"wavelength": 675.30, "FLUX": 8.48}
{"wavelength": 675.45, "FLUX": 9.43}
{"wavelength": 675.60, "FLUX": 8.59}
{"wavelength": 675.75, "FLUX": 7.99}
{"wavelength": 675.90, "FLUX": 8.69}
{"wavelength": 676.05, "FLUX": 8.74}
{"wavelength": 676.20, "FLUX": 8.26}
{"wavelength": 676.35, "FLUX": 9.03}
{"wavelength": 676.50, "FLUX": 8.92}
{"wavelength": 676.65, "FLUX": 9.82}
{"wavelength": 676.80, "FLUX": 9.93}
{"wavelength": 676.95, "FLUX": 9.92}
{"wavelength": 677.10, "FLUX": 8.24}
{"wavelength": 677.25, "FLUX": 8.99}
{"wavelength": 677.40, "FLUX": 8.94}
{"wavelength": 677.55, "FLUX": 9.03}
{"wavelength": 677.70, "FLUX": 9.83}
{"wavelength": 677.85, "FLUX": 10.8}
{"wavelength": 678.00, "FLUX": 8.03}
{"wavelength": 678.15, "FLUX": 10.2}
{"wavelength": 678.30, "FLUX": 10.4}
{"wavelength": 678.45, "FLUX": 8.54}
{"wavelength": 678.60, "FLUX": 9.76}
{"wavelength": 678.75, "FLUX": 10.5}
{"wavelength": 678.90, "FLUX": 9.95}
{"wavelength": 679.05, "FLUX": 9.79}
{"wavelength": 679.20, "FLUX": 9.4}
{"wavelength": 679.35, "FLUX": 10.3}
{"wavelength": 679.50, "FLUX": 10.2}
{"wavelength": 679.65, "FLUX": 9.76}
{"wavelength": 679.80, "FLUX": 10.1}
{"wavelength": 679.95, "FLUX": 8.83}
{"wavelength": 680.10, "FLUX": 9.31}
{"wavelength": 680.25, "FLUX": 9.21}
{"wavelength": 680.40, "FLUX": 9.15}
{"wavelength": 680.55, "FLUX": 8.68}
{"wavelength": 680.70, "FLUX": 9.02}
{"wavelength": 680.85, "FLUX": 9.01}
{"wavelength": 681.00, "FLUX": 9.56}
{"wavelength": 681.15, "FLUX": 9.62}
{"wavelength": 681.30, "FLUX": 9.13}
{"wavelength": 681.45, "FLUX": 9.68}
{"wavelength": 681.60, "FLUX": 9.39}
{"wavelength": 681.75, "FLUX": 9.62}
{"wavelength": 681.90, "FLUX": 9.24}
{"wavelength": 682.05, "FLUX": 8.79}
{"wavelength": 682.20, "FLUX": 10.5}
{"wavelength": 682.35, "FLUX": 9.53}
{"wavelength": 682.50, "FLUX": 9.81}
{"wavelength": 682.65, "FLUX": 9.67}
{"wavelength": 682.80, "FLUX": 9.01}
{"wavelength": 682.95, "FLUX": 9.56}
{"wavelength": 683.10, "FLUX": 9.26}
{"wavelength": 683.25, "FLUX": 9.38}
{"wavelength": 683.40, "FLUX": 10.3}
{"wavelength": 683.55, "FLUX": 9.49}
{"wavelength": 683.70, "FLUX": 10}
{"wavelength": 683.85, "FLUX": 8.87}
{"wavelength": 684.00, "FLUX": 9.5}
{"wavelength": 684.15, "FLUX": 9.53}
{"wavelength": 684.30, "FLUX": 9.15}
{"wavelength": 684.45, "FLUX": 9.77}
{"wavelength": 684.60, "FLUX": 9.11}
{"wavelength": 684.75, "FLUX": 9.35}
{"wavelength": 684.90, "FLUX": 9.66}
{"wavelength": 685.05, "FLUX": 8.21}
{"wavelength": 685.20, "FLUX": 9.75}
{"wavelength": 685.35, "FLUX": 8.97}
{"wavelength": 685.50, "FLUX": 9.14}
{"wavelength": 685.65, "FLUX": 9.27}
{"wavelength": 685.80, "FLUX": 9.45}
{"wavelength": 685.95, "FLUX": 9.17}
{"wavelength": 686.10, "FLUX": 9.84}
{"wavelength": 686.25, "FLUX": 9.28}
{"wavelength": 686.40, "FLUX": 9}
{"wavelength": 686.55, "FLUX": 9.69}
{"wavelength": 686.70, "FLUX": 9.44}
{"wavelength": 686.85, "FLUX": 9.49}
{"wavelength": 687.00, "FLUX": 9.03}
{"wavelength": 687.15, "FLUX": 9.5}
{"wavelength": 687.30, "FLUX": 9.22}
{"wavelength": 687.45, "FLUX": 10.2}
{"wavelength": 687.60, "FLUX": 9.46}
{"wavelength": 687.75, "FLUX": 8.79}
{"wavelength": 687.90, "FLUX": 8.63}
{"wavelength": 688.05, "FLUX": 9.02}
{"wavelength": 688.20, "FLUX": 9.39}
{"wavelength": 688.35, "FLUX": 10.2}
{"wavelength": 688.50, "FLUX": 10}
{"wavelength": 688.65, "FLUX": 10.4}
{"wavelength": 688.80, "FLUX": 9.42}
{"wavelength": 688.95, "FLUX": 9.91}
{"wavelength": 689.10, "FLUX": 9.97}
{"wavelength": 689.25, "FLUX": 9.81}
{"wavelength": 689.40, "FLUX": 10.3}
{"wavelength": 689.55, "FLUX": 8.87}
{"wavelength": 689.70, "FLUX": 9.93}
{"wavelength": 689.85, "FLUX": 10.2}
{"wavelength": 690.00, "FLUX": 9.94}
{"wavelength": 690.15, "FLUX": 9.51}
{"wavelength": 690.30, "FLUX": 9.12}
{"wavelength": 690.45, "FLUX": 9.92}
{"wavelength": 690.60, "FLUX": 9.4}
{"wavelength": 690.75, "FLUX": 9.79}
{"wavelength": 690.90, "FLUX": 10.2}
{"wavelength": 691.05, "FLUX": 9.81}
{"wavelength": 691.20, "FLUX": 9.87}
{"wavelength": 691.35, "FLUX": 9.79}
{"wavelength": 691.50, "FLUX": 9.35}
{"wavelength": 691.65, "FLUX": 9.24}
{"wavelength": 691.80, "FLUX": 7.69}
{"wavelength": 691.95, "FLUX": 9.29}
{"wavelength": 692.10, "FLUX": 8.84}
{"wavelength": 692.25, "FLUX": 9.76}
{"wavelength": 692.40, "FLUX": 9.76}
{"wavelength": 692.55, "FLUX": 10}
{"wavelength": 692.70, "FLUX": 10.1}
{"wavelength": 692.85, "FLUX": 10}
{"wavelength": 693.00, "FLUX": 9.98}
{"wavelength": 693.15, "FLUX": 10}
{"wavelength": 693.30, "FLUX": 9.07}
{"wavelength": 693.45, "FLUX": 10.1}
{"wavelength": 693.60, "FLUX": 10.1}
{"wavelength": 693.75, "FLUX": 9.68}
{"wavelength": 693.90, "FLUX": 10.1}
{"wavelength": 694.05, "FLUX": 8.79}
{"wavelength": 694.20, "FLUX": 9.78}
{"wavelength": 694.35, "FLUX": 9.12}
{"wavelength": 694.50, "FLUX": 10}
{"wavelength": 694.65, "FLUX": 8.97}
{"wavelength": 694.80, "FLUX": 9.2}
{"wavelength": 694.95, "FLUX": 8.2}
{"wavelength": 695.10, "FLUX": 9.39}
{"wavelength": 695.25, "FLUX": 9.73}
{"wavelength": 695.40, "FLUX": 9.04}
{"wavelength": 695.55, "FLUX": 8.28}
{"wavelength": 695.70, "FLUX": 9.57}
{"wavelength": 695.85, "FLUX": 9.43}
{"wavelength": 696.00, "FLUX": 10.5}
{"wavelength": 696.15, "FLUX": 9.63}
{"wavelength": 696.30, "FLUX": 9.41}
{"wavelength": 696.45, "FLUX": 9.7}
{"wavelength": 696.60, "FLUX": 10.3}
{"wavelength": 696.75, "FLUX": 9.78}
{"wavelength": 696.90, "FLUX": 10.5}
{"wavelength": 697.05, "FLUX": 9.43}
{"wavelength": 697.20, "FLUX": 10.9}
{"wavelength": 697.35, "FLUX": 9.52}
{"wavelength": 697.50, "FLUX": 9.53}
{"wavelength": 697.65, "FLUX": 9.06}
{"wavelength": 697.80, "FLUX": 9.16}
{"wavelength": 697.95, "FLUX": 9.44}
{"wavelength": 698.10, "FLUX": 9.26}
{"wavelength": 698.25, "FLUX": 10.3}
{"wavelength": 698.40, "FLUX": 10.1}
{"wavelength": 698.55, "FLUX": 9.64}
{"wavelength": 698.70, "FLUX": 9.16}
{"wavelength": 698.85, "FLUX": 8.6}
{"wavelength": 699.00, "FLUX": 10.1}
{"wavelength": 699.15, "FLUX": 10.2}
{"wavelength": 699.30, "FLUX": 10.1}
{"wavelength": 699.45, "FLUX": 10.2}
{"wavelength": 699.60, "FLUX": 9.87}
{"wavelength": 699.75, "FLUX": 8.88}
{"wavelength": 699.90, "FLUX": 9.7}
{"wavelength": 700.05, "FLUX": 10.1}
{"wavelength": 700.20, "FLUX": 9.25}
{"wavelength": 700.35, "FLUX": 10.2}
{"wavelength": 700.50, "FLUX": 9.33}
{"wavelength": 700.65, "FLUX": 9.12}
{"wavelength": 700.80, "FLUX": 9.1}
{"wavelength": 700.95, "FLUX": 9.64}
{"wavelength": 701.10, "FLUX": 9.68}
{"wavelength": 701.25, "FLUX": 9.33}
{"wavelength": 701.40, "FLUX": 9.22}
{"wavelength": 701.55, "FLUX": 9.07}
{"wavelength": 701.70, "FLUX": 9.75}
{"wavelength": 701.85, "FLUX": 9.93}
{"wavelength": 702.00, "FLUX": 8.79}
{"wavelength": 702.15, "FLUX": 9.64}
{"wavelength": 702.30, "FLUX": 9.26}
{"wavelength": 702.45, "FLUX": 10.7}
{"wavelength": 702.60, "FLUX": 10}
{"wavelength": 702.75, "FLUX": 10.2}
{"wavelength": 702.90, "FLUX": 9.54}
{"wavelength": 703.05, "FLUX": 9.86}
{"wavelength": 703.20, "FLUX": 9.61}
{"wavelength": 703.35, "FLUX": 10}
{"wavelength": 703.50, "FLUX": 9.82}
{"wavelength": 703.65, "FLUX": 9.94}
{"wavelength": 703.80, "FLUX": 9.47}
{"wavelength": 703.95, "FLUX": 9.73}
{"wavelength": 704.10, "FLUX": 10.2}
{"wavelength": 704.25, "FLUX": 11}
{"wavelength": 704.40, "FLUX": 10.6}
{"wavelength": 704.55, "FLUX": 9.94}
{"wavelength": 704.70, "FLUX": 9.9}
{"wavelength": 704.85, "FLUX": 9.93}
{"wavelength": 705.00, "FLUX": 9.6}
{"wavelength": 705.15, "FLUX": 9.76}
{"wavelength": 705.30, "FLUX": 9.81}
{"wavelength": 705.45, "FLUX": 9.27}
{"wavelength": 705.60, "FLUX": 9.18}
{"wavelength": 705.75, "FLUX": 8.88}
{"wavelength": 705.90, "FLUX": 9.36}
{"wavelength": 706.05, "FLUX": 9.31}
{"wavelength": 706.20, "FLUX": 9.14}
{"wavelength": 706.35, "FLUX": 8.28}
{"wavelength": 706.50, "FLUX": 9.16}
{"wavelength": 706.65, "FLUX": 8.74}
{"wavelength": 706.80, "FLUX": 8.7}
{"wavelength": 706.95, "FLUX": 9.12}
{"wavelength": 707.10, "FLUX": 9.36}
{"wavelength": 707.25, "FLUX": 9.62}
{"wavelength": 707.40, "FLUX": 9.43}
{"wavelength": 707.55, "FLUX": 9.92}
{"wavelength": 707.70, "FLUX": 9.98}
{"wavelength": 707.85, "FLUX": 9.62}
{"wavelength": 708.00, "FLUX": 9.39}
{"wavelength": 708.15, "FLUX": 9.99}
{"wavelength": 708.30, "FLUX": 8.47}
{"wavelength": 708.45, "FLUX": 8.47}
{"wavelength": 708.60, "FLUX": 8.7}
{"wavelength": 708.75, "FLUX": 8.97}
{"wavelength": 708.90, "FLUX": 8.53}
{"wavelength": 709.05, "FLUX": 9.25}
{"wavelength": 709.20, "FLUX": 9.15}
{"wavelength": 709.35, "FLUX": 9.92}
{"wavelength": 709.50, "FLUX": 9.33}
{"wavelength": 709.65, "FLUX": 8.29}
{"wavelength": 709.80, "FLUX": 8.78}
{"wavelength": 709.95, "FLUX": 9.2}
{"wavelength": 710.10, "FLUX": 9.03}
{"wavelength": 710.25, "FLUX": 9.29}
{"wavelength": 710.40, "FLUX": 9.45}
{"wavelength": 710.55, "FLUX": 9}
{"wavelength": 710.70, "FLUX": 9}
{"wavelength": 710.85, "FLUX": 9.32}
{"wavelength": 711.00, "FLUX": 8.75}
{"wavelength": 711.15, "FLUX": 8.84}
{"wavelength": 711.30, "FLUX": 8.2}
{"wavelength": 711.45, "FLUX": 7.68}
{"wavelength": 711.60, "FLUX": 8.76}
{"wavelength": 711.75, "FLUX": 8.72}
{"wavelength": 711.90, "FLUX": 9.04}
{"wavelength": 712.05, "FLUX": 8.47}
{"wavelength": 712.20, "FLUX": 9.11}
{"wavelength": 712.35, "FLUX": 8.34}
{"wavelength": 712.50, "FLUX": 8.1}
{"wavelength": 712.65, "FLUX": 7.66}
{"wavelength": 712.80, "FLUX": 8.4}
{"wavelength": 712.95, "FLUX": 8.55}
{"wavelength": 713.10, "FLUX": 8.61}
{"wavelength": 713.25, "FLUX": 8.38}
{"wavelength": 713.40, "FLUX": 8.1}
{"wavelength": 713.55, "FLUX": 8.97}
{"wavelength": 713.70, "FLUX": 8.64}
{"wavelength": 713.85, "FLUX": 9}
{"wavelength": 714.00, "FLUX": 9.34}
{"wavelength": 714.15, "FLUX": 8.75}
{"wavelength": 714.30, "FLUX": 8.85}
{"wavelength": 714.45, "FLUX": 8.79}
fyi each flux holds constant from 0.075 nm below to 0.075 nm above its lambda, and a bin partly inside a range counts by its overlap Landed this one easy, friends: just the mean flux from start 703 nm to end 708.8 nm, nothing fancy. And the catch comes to 9.5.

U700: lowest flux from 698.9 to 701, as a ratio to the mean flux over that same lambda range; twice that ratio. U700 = 1.83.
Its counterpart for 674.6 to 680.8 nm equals 1.67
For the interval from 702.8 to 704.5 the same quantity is 1.90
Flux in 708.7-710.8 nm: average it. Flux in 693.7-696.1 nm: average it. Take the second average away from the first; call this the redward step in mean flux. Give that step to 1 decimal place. -0.3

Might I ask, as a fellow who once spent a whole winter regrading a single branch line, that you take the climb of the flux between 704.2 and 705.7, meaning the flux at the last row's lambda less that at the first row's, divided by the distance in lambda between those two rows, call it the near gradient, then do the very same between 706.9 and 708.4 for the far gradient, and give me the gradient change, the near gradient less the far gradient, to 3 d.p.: -0.867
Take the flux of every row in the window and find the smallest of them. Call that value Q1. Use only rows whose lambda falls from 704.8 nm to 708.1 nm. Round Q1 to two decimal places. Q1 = 8.28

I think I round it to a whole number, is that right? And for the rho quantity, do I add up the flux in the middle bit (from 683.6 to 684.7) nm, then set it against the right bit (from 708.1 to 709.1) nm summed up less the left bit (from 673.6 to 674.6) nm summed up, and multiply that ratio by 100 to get -4547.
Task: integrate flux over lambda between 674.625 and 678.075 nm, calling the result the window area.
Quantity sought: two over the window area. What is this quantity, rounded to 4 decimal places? 0.0649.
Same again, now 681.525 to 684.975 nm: 0.0610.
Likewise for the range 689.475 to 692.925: 0.0605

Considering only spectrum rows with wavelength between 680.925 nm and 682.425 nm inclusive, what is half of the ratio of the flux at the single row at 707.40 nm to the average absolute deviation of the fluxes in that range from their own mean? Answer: 16.0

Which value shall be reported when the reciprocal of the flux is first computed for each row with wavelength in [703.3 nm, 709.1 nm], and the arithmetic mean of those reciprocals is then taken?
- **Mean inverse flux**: 0.106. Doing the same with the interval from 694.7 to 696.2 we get 0.108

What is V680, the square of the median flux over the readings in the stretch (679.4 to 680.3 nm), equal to 91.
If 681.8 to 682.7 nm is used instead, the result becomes 92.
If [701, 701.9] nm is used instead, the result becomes 90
